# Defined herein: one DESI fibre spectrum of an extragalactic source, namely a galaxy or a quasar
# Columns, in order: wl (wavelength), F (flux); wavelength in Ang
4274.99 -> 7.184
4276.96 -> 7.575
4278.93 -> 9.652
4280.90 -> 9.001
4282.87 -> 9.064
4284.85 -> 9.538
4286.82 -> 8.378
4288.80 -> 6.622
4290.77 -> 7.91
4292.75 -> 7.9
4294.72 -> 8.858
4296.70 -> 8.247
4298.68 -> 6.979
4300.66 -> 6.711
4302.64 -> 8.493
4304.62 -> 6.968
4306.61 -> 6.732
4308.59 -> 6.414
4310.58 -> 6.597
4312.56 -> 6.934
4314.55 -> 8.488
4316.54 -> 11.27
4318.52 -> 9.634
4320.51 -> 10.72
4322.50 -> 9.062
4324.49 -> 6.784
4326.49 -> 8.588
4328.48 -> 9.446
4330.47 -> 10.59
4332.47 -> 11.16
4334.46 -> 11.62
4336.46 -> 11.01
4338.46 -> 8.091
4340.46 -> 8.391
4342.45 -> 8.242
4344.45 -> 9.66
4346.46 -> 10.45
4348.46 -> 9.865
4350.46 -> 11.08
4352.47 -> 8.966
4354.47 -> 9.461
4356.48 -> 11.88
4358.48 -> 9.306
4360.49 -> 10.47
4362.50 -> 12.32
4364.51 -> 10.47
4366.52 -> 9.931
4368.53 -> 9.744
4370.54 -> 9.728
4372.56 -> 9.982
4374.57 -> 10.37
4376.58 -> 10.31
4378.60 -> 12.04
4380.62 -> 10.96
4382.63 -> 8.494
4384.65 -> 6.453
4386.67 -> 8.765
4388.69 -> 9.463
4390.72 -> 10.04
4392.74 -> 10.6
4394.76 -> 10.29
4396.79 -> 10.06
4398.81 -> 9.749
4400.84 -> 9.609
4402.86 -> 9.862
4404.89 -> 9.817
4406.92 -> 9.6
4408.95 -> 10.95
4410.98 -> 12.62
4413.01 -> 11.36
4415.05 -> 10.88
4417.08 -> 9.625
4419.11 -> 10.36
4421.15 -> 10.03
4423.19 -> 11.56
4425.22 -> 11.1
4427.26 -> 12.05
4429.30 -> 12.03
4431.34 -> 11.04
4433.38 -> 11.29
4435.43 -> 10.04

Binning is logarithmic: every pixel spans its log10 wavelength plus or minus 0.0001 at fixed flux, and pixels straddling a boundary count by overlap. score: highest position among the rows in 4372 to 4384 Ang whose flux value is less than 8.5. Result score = 4382.63 Ang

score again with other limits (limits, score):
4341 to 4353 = 4342.45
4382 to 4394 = 4384.65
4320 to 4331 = 4324.49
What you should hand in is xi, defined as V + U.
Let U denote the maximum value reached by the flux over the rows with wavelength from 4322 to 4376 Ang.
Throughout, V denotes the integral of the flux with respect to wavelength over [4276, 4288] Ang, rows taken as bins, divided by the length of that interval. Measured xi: 21.2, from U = 12.32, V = 8.8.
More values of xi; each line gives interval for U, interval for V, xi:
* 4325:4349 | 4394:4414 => 22.0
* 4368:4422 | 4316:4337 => 22.6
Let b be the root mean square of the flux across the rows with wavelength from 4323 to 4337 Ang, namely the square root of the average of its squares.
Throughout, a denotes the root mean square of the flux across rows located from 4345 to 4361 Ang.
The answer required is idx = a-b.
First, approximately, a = 10.2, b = 10.0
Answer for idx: 0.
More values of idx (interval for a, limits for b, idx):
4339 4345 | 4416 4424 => -2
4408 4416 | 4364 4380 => 1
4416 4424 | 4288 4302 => 3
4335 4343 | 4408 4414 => -3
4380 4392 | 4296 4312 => 2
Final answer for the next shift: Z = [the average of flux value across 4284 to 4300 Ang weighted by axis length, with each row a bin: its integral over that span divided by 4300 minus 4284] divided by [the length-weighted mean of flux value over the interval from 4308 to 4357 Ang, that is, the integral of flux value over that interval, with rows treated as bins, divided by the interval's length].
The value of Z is 0.85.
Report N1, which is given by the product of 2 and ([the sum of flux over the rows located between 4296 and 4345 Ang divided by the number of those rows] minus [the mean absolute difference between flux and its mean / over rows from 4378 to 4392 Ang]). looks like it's 14.7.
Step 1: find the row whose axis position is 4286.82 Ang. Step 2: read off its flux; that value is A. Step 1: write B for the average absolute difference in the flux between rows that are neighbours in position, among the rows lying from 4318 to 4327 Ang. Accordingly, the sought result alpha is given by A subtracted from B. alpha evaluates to -6.7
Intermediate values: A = 8.378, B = 1.7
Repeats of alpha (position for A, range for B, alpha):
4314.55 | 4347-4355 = -7.2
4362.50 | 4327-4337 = -11.6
